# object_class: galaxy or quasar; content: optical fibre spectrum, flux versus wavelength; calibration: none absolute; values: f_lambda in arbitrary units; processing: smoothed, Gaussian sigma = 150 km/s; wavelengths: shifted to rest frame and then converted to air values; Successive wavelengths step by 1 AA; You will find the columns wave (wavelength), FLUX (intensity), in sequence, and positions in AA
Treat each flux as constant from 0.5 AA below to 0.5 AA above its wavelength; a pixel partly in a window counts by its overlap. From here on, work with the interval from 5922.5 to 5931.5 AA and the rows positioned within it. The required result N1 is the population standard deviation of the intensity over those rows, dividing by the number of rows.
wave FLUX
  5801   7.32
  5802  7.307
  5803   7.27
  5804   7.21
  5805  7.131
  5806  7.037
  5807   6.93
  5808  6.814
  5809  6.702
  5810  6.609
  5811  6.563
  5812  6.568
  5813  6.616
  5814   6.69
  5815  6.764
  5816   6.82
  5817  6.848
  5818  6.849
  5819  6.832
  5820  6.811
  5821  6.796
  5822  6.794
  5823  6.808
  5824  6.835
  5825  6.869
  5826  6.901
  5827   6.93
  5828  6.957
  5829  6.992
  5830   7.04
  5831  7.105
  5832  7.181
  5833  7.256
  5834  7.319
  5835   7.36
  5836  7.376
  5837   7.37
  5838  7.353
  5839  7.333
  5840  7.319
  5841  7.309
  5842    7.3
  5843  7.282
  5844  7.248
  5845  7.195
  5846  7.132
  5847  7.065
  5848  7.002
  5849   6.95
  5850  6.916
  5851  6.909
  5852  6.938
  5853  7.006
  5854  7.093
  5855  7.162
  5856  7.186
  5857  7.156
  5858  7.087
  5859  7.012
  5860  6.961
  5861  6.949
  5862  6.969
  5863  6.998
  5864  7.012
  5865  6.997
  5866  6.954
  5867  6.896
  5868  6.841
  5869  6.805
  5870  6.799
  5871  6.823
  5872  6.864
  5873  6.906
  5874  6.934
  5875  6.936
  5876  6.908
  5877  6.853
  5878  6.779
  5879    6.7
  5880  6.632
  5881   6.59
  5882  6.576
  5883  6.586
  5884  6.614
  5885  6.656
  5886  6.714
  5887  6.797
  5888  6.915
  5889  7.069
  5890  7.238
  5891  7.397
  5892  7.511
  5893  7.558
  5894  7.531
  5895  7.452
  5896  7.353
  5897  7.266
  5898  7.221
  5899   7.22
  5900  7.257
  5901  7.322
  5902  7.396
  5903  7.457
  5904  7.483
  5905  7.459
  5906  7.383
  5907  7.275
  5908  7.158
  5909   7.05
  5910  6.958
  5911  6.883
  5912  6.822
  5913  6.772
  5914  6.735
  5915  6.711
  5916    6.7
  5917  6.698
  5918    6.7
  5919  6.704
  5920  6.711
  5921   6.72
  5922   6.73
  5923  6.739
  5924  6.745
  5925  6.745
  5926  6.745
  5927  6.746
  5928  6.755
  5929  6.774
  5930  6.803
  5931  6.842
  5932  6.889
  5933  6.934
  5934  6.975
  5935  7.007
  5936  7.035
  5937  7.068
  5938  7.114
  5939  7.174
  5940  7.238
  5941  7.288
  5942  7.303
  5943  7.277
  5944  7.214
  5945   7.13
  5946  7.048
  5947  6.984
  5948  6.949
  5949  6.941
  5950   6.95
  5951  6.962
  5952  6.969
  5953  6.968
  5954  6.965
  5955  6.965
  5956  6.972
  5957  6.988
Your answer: 0.03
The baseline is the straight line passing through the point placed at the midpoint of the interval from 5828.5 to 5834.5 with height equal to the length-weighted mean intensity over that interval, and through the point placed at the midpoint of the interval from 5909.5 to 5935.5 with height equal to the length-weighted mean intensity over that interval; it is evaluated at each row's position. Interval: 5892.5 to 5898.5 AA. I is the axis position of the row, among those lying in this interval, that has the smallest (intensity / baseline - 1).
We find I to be 5898 AA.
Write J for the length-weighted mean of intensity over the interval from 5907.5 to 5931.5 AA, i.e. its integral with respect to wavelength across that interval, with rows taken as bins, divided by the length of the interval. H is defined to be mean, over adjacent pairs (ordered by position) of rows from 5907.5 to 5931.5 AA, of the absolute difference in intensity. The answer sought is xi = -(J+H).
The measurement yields -6.82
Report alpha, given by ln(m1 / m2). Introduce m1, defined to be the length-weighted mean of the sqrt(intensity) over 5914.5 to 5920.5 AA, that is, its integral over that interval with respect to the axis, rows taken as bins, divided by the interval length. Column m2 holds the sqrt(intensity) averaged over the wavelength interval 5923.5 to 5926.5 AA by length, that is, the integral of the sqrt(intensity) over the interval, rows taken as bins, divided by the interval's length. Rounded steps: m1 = 2.59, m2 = 2.60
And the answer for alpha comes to 0.00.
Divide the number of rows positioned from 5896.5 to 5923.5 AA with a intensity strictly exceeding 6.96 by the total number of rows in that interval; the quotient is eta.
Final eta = 0.48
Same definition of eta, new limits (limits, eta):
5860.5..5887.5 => 0.15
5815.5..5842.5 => 0.52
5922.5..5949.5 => 0.52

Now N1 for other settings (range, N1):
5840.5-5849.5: 0.13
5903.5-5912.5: 0.24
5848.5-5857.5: 0.11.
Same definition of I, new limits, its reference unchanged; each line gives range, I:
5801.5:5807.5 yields 5807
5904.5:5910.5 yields 5910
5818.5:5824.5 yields 5821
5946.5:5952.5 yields 5949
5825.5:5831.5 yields 5826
